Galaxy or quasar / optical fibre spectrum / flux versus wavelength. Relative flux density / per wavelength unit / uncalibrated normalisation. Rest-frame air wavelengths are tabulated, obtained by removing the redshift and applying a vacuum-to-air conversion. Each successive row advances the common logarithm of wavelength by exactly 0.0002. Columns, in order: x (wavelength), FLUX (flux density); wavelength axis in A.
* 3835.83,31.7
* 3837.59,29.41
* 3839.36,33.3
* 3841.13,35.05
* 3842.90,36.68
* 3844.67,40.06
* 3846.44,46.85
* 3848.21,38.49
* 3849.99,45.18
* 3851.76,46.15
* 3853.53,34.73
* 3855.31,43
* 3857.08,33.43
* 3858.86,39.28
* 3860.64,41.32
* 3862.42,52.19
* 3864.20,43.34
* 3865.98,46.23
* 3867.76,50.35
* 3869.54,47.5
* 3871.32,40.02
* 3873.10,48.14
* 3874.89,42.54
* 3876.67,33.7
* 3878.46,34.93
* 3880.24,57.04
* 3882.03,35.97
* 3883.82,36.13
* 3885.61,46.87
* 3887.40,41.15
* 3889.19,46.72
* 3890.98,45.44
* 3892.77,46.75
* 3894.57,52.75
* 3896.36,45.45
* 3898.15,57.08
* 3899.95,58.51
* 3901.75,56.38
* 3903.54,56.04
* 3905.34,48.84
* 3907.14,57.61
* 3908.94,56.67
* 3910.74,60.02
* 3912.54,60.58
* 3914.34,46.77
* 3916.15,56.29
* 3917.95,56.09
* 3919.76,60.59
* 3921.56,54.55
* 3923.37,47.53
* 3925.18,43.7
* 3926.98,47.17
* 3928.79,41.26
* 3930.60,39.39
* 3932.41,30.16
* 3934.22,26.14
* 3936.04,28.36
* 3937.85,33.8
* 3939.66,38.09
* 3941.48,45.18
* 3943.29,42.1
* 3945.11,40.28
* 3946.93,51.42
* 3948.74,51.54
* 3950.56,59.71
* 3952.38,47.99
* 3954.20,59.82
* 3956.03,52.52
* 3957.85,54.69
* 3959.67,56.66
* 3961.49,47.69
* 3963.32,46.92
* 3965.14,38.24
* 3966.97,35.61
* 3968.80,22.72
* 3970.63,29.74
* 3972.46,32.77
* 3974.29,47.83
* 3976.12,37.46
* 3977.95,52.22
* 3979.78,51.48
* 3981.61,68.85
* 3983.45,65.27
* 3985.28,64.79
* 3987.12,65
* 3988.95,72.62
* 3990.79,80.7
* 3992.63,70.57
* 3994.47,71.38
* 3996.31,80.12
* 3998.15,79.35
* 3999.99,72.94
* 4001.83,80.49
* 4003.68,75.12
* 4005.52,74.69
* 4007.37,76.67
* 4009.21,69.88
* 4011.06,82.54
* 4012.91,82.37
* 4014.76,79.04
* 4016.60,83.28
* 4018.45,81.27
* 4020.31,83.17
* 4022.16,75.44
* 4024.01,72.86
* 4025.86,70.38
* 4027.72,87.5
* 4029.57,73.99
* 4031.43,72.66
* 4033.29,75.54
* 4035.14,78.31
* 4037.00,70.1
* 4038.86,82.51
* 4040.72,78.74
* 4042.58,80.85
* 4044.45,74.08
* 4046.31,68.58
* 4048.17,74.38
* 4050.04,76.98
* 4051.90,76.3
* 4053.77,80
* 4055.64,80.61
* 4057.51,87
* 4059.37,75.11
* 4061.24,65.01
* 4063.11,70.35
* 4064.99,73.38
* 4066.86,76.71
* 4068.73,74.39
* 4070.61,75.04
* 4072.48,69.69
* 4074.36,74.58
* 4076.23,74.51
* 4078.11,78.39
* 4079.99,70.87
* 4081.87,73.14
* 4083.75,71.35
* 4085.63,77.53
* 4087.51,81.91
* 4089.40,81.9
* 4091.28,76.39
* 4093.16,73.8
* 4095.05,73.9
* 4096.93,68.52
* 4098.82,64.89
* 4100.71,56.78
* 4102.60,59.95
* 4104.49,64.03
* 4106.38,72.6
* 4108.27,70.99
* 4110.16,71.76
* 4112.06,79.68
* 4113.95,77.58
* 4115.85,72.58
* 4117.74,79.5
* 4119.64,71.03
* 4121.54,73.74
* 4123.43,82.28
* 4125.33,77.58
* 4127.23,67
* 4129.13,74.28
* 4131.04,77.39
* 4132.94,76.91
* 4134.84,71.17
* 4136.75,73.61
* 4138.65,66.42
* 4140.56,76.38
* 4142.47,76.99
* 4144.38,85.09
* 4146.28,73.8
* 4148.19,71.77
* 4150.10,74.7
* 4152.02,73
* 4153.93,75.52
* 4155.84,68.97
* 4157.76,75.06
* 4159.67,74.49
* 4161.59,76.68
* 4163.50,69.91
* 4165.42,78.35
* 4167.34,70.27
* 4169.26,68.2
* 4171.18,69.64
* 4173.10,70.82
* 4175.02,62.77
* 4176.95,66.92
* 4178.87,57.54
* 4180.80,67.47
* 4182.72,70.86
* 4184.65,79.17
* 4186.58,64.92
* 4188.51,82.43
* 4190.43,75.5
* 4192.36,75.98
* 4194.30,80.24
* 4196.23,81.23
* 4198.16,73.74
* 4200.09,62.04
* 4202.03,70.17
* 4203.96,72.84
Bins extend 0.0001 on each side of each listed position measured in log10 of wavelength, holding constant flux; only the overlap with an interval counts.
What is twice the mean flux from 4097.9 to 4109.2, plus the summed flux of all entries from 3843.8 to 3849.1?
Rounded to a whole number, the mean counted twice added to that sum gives 255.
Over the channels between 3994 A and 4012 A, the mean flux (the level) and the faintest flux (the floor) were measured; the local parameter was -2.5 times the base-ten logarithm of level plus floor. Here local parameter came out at -5.41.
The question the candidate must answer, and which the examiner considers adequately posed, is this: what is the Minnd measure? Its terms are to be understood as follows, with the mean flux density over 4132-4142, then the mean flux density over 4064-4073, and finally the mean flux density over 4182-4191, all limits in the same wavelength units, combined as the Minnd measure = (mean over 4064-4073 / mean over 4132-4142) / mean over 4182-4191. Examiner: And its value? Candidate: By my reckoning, 0.0136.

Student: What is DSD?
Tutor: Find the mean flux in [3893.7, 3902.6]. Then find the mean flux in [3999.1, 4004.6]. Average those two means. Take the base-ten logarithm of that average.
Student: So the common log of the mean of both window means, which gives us 1.81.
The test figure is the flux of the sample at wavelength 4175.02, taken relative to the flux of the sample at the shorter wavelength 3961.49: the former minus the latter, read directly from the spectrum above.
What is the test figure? 15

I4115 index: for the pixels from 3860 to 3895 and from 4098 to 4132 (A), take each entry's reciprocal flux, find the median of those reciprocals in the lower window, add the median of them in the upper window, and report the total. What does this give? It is 0.036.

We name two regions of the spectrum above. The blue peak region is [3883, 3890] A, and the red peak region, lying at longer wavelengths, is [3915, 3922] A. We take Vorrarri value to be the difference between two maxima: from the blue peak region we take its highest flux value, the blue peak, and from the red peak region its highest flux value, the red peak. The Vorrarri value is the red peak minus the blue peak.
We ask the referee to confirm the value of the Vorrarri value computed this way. 14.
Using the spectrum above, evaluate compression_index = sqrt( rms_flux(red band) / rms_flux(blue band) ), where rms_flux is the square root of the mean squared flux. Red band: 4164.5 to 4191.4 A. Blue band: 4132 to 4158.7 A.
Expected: 0.97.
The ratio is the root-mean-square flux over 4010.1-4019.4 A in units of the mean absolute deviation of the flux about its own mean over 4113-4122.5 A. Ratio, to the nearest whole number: 28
